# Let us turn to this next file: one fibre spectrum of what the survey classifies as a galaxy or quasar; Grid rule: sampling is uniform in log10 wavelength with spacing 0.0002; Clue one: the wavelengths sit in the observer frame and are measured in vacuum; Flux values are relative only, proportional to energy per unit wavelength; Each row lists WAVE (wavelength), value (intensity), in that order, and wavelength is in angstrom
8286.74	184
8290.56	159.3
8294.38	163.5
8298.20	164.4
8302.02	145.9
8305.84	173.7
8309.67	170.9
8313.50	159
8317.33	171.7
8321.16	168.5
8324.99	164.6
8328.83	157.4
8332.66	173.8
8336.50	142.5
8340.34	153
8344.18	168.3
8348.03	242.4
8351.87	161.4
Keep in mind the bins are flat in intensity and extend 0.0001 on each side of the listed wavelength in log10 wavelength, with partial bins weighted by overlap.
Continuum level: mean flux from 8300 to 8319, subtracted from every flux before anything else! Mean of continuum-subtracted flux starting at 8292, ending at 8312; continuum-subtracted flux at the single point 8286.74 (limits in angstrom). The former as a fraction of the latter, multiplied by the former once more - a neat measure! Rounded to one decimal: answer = 0.0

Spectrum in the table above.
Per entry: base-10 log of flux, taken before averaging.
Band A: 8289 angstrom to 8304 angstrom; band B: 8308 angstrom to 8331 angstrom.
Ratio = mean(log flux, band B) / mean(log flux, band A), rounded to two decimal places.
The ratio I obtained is 1.01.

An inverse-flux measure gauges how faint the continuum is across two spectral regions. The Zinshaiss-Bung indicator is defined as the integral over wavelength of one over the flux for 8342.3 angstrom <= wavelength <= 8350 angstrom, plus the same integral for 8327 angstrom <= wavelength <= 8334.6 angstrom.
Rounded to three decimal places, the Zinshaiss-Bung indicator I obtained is 0.085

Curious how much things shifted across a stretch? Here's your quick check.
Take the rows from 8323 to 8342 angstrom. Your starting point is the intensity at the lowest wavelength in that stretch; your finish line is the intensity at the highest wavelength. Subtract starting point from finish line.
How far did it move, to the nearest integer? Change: -12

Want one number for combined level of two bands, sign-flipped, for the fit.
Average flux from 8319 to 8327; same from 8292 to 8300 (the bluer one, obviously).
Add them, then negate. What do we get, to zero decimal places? -330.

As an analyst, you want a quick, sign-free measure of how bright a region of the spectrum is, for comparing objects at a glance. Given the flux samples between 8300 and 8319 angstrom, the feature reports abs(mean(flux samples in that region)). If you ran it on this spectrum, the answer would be 164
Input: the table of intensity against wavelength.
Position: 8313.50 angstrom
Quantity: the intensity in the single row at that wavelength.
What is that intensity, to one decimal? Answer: 159.0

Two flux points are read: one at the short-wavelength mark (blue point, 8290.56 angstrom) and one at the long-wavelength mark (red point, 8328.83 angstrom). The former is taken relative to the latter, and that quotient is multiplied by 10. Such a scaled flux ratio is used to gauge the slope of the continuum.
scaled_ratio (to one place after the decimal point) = 10.1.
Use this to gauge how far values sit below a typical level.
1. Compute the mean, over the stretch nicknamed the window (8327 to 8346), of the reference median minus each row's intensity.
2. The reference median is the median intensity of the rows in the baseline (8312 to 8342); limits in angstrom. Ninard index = 2.8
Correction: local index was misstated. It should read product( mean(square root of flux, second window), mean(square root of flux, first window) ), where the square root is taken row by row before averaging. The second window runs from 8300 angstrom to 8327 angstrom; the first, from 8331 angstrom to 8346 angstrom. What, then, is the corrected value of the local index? 162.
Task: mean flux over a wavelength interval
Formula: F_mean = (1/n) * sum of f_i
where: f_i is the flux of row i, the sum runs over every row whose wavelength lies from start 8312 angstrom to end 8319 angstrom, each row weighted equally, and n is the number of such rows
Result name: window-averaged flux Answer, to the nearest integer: 165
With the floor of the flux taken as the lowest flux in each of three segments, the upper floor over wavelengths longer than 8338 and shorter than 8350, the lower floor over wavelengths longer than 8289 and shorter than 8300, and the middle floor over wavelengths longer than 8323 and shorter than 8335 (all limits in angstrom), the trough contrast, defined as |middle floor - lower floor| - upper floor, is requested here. -151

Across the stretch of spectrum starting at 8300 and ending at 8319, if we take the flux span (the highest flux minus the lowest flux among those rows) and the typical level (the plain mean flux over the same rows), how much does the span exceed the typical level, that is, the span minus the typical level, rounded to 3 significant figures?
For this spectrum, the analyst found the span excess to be -136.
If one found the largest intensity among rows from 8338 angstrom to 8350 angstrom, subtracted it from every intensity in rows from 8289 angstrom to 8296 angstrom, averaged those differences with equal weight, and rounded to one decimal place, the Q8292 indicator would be -81.0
